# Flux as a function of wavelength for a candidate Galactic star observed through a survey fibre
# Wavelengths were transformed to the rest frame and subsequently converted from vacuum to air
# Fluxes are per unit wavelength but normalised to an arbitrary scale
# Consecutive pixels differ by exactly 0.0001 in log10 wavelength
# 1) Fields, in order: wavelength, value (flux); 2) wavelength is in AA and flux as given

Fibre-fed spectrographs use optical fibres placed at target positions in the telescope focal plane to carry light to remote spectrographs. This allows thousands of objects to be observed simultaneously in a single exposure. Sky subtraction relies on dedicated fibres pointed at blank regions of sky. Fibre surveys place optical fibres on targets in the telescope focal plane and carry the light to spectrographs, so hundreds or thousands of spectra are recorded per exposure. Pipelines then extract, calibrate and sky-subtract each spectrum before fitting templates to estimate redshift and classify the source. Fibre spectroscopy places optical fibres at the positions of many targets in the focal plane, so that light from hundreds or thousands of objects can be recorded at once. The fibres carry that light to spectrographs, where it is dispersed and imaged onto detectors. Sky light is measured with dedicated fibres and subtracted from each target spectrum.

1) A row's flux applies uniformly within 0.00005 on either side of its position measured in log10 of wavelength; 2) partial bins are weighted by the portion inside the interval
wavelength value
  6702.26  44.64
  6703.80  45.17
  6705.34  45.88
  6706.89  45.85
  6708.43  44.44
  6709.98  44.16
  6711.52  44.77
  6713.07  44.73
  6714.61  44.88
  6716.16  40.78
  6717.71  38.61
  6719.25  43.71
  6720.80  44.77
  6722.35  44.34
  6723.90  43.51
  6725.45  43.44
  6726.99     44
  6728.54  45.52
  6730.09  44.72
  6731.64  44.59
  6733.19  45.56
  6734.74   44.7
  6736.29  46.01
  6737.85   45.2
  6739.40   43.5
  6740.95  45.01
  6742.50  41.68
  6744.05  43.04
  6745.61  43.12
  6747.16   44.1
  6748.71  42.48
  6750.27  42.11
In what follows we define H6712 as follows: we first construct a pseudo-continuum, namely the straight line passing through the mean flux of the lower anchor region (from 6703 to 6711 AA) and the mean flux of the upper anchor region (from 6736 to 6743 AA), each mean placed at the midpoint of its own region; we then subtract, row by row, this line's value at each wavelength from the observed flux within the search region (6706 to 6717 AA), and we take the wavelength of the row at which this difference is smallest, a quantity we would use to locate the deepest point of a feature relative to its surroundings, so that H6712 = 6716.16 AA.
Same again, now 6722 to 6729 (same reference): 6725.45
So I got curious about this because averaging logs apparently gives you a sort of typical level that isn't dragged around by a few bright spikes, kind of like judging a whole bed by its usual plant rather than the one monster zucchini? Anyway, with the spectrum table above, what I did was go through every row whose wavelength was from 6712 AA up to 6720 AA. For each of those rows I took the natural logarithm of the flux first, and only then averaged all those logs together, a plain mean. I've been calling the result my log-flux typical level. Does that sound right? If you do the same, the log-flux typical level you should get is 3.75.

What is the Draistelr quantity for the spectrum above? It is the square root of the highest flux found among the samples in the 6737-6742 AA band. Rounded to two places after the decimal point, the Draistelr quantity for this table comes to 6.72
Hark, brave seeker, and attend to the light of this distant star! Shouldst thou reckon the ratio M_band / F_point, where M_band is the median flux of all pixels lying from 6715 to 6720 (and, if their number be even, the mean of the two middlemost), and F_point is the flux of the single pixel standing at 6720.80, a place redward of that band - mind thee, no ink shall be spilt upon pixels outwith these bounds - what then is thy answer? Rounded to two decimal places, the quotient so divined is 0.91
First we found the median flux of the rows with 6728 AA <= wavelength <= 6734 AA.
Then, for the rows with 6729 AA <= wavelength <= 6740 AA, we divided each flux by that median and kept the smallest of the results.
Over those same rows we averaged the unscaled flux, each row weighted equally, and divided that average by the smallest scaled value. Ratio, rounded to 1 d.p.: 46.6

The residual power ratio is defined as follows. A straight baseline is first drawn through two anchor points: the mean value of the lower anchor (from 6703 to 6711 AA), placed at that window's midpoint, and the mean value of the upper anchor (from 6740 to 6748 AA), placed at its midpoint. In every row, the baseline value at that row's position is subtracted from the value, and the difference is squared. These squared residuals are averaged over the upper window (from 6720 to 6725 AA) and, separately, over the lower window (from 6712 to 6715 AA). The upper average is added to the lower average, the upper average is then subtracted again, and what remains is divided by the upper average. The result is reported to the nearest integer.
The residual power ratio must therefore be 0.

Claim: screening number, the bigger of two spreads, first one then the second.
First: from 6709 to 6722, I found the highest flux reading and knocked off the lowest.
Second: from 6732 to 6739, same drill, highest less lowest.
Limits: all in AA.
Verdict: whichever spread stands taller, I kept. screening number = 6.3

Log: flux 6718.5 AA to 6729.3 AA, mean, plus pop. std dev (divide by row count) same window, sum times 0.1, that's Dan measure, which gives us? 4.488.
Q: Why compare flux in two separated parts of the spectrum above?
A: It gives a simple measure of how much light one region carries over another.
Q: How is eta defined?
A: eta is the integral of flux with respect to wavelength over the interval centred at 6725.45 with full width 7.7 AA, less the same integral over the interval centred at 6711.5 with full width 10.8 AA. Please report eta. -137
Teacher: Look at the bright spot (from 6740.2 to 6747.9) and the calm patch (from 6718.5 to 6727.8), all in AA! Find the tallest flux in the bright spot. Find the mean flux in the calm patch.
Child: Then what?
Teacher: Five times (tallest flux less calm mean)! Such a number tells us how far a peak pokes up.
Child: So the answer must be 5.2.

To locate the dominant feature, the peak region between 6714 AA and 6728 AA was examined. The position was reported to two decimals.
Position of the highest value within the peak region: 6714.61 AA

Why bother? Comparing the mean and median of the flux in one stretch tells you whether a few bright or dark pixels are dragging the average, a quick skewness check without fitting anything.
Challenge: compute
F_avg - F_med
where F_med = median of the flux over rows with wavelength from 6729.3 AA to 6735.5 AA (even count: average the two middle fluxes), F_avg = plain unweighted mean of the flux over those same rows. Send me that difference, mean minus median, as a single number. 0.18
